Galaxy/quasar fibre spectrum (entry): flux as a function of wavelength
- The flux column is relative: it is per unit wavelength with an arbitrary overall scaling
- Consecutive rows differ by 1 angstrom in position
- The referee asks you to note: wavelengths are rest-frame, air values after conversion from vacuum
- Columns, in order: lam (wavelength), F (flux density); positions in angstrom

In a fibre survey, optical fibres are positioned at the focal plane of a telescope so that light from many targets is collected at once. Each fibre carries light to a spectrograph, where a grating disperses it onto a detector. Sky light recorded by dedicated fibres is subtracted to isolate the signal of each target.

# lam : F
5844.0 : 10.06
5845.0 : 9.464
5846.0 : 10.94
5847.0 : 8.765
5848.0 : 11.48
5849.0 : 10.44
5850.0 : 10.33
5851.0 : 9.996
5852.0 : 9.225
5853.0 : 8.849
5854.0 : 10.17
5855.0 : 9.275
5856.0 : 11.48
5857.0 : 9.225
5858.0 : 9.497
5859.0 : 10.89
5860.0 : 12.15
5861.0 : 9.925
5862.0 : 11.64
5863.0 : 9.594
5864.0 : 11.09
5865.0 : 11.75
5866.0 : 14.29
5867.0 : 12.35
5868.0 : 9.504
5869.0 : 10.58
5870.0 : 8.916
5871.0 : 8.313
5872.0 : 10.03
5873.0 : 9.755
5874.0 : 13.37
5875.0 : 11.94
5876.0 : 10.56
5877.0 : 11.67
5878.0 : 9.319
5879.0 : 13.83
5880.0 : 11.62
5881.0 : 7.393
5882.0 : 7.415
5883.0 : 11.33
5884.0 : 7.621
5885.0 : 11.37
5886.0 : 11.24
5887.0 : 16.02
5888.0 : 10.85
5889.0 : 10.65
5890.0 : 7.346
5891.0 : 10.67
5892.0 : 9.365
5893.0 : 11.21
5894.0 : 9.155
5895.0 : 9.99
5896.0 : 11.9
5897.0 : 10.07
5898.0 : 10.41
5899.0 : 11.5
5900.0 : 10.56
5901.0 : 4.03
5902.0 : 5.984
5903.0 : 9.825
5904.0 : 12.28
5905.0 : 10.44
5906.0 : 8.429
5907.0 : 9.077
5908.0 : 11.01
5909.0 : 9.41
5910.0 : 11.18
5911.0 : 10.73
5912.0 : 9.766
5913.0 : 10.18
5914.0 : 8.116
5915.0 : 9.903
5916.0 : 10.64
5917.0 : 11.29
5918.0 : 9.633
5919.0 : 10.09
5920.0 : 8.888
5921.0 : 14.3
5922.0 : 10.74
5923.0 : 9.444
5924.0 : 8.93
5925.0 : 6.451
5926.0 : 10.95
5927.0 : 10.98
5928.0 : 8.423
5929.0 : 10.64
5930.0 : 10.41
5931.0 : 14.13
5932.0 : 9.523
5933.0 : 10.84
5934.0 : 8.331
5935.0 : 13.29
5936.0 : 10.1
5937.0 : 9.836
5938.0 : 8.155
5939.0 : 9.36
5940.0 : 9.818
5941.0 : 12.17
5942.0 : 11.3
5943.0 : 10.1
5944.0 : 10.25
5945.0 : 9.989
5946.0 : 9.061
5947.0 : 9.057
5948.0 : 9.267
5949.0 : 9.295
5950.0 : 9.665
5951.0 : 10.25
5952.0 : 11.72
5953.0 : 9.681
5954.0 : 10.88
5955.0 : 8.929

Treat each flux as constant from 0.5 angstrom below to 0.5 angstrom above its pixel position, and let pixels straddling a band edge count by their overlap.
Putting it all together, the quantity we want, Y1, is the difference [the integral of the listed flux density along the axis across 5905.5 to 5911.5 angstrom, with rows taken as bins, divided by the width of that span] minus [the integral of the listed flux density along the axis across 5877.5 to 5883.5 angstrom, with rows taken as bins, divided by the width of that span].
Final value -0.18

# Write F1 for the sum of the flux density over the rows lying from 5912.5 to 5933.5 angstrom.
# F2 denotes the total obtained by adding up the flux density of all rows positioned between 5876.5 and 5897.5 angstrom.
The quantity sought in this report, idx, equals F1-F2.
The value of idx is -6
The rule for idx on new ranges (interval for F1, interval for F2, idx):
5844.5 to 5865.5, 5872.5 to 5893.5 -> -8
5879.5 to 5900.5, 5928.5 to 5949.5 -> 3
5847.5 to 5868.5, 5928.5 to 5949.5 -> 8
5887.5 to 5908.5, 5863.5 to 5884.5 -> -18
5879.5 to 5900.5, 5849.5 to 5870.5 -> -3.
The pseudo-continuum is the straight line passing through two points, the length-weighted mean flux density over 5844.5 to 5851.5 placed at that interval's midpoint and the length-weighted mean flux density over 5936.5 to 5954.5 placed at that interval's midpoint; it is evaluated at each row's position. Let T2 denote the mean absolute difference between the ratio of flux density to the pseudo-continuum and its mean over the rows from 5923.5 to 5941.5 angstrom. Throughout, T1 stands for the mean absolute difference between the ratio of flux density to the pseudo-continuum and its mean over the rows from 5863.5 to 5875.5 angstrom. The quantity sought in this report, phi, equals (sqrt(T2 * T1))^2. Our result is 0.0199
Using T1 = 0.145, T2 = 0.137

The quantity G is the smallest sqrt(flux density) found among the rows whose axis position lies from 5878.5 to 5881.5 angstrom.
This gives 2.72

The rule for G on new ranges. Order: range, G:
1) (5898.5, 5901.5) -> 2.01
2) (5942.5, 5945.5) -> 3.16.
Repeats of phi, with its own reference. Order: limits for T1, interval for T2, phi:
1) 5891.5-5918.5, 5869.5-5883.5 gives 0.0188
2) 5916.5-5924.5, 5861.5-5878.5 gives 0.0164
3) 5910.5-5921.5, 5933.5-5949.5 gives 0.0096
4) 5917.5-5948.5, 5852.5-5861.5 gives 0.0104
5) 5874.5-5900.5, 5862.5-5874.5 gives 0.0195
